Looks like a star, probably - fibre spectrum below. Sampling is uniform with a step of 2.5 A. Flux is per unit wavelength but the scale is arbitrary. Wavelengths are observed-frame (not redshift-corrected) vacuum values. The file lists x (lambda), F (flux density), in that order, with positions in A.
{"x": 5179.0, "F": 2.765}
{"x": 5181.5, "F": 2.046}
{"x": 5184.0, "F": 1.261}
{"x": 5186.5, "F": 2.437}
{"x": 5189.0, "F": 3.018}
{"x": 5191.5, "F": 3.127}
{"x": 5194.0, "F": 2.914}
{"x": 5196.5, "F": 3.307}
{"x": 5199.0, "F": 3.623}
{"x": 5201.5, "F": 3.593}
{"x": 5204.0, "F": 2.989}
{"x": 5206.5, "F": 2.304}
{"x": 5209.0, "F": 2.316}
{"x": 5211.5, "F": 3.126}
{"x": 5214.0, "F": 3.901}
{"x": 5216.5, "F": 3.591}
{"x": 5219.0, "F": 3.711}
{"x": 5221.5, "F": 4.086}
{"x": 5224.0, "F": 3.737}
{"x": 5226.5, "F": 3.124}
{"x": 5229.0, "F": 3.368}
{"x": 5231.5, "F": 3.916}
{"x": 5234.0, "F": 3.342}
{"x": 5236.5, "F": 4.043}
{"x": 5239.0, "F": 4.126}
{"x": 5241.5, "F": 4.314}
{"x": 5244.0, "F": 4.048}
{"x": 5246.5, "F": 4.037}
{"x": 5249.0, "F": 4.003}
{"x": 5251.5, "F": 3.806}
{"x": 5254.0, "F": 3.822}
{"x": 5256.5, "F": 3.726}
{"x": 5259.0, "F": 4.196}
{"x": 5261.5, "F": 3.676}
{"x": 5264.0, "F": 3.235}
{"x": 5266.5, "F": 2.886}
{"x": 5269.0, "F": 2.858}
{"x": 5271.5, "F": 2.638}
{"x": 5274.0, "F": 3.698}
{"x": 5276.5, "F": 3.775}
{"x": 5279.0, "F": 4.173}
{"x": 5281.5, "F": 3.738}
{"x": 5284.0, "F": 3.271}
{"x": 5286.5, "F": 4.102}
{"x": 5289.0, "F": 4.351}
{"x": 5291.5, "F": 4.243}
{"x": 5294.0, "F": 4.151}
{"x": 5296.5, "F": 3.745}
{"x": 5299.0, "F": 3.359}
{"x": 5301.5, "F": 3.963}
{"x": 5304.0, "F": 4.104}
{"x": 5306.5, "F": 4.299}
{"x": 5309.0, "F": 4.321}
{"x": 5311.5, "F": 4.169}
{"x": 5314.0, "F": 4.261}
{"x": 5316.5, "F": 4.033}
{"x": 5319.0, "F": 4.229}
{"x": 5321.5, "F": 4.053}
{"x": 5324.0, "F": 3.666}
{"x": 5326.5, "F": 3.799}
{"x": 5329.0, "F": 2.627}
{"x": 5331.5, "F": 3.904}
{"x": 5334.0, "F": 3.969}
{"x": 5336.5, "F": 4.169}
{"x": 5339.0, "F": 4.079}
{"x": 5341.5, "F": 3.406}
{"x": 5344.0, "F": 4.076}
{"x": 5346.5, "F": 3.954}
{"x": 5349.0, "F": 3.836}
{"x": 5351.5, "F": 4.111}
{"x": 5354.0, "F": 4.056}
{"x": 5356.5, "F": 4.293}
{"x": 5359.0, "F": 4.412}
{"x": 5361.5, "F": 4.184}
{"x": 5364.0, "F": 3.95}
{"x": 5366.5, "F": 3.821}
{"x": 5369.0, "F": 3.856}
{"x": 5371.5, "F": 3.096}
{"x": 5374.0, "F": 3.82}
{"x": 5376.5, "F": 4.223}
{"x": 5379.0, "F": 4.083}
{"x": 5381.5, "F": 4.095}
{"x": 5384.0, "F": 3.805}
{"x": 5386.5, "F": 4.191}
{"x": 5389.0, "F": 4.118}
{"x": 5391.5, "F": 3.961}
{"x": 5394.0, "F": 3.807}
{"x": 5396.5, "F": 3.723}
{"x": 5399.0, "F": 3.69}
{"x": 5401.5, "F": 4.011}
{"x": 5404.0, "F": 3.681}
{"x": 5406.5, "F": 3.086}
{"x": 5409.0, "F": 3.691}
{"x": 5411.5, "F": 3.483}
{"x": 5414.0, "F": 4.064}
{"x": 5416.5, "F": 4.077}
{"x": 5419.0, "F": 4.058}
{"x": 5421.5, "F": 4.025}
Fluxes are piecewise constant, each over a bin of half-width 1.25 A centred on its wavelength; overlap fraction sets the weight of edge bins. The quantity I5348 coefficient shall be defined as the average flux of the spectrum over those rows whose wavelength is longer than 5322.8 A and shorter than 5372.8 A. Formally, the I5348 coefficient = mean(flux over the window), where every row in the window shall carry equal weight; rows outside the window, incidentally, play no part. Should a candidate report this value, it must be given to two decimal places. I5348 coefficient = 3.86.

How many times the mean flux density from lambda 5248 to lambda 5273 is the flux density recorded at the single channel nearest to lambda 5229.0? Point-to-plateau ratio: 0.97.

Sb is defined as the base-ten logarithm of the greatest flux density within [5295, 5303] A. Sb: 0.598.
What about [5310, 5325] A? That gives 0.630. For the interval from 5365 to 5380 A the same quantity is 0.626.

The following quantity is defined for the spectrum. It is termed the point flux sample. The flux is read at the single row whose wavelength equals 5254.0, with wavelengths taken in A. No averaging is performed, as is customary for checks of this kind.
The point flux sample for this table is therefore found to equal 3.822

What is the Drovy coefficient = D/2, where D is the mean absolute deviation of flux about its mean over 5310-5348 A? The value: 0.138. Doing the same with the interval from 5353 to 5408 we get 0.122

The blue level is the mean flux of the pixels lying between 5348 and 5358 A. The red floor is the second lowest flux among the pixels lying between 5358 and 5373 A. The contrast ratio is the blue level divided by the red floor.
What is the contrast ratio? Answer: 1.07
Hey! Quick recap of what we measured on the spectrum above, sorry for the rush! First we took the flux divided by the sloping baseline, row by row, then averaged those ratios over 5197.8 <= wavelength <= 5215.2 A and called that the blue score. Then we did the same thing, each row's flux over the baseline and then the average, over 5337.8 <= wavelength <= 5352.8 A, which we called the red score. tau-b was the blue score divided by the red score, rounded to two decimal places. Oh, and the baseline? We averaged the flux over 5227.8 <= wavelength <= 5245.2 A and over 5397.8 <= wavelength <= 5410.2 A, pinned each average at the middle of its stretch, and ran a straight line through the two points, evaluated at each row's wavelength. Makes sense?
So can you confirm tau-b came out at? 0.76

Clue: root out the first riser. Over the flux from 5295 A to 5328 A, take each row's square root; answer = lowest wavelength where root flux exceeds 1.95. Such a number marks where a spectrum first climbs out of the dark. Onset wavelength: 5301.5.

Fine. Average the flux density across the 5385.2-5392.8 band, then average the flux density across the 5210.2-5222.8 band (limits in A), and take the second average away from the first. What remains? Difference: 0.4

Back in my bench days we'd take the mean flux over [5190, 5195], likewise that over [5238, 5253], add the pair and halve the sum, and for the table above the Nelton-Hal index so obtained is 3.54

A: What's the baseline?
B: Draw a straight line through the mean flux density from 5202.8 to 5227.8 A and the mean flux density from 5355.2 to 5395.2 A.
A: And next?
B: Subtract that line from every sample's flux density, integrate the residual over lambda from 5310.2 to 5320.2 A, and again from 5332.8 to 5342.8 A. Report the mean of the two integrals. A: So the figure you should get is 2.69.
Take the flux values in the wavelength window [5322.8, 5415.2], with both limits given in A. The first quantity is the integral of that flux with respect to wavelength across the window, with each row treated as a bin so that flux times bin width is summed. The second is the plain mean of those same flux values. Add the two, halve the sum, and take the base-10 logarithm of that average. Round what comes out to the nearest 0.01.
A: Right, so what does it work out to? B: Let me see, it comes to 2.26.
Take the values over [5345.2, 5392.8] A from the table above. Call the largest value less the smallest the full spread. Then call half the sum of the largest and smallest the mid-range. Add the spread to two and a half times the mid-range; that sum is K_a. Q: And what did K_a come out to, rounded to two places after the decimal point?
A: 10.70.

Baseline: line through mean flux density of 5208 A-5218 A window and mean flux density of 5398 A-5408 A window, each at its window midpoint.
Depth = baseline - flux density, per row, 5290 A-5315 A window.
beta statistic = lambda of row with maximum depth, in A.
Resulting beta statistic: 5299.0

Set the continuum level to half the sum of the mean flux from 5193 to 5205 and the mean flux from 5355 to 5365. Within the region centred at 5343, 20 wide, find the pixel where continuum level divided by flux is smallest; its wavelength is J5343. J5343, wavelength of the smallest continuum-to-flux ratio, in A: 5336.5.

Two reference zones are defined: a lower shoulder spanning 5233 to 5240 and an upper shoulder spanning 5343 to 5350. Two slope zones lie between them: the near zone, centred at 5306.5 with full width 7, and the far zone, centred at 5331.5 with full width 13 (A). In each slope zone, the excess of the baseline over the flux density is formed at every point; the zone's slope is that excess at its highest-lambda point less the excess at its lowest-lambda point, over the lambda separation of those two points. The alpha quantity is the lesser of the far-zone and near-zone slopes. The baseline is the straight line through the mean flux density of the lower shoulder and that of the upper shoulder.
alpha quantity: -0.042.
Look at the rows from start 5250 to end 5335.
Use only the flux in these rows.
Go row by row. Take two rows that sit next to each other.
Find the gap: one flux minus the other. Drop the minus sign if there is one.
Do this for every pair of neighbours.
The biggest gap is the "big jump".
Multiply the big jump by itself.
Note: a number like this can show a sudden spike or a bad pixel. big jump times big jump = 1.63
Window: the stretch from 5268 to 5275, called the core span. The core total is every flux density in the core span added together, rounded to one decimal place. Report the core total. 9.2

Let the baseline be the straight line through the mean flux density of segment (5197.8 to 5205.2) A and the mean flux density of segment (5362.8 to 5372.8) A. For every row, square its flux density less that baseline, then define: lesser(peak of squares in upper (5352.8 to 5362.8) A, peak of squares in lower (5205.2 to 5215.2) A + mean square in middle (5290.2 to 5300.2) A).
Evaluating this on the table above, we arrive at 0.56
